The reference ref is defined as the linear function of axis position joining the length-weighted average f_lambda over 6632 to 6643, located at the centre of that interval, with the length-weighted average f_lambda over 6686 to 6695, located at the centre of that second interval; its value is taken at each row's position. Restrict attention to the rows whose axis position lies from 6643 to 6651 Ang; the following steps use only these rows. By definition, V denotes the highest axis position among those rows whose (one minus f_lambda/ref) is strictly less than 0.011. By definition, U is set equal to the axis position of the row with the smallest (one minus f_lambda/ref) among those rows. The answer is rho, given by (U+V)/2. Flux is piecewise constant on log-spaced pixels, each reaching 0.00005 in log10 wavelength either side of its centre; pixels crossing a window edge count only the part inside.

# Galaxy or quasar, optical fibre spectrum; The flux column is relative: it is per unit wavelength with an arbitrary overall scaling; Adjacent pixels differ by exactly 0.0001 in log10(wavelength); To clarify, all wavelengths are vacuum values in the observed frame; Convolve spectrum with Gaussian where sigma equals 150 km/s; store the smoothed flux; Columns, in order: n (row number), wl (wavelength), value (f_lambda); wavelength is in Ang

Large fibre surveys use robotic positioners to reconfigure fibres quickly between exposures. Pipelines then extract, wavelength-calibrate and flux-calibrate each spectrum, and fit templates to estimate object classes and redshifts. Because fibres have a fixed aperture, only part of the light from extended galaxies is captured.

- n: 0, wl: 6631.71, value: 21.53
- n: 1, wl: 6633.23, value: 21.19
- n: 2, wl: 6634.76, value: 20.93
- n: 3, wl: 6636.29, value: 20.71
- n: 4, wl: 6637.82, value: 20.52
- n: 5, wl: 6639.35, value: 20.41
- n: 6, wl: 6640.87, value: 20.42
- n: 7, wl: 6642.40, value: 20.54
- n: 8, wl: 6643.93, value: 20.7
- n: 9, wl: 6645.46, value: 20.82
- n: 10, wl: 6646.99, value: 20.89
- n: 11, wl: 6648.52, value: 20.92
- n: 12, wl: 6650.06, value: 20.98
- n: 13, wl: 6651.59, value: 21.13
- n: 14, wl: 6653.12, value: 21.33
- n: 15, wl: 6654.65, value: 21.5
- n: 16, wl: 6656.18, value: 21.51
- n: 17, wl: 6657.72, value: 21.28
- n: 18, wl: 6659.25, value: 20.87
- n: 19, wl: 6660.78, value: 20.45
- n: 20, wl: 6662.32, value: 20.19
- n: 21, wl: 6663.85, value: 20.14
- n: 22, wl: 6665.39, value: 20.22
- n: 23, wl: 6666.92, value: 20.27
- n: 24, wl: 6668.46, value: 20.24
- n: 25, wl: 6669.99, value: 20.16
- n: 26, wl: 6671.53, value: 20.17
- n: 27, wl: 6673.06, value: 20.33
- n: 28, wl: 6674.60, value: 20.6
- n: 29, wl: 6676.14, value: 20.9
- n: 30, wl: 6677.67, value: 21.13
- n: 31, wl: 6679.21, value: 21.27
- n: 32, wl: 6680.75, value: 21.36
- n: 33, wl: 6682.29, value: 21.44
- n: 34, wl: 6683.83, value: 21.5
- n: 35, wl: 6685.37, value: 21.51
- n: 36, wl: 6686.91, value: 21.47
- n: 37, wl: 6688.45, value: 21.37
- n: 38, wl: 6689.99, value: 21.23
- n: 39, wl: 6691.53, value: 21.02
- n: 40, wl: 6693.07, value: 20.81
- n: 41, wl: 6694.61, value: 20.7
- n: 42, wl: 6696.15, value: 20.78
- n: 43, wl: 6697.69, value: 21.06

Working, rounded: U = 6650.06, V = 6650.06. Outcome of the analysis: 6650.1 Ang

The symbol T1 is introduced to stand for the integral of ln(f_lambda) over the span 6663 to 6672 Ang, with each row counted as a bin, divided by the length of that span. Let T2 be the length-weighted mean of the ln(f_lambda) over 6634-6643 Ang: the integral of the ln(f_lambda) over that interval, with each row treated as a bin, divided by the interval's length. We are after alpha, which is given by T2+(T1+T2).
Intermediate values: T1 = 3.01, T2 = 3.03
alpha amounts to 9.06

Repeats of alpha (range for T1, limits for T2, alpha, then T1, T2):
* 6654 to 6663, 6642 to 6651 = 9.11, 3.04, 3.03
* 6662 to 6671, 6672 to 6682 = 9.09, 3.01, 3.04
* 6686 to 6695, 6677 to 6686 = 9.17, 3.05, 3.06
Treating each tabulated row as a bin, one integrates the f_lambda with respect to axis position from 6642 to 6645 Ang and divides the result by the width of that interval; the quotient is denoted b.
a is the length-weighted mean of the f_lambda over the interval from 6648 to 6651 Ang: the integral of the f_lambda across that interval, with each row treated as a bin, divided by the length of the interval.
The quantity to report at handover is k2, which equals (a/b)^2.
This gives 1.03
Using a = 20.9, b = 20.6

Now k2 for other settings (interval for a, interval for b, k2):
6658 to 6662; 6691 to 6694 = 0.98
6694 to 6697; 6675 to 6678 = 0.98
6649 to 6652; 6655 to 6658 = 0.96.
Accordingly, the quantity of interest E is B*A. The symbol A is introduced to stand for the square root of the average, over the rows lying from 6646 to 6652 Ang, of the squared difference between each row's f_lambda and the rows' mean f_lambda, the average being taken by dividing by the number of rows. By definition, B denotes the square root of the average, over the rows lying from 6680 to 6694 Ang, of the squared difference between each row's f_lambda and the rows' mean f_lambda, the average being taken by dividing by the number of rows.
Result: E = 0.021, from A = 0.09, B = 0.23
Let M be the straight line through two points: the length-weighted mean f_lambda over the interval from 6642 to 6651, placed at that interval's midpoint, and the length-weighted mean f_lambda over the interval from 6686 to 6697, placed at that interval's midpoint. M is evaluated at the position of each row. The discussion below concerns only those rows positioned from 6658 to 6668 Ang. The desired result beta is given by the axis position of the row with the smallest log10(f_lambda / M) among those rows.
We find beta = 6663.85 Ang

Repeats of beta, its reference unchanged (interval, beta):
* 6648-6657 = 6648.52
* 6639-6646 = 6639.35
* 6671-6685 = 6671.53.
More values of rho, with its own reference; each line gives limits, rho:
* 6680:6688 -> 6685.4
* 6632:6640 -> 6635.5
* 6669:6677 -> 6676.1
